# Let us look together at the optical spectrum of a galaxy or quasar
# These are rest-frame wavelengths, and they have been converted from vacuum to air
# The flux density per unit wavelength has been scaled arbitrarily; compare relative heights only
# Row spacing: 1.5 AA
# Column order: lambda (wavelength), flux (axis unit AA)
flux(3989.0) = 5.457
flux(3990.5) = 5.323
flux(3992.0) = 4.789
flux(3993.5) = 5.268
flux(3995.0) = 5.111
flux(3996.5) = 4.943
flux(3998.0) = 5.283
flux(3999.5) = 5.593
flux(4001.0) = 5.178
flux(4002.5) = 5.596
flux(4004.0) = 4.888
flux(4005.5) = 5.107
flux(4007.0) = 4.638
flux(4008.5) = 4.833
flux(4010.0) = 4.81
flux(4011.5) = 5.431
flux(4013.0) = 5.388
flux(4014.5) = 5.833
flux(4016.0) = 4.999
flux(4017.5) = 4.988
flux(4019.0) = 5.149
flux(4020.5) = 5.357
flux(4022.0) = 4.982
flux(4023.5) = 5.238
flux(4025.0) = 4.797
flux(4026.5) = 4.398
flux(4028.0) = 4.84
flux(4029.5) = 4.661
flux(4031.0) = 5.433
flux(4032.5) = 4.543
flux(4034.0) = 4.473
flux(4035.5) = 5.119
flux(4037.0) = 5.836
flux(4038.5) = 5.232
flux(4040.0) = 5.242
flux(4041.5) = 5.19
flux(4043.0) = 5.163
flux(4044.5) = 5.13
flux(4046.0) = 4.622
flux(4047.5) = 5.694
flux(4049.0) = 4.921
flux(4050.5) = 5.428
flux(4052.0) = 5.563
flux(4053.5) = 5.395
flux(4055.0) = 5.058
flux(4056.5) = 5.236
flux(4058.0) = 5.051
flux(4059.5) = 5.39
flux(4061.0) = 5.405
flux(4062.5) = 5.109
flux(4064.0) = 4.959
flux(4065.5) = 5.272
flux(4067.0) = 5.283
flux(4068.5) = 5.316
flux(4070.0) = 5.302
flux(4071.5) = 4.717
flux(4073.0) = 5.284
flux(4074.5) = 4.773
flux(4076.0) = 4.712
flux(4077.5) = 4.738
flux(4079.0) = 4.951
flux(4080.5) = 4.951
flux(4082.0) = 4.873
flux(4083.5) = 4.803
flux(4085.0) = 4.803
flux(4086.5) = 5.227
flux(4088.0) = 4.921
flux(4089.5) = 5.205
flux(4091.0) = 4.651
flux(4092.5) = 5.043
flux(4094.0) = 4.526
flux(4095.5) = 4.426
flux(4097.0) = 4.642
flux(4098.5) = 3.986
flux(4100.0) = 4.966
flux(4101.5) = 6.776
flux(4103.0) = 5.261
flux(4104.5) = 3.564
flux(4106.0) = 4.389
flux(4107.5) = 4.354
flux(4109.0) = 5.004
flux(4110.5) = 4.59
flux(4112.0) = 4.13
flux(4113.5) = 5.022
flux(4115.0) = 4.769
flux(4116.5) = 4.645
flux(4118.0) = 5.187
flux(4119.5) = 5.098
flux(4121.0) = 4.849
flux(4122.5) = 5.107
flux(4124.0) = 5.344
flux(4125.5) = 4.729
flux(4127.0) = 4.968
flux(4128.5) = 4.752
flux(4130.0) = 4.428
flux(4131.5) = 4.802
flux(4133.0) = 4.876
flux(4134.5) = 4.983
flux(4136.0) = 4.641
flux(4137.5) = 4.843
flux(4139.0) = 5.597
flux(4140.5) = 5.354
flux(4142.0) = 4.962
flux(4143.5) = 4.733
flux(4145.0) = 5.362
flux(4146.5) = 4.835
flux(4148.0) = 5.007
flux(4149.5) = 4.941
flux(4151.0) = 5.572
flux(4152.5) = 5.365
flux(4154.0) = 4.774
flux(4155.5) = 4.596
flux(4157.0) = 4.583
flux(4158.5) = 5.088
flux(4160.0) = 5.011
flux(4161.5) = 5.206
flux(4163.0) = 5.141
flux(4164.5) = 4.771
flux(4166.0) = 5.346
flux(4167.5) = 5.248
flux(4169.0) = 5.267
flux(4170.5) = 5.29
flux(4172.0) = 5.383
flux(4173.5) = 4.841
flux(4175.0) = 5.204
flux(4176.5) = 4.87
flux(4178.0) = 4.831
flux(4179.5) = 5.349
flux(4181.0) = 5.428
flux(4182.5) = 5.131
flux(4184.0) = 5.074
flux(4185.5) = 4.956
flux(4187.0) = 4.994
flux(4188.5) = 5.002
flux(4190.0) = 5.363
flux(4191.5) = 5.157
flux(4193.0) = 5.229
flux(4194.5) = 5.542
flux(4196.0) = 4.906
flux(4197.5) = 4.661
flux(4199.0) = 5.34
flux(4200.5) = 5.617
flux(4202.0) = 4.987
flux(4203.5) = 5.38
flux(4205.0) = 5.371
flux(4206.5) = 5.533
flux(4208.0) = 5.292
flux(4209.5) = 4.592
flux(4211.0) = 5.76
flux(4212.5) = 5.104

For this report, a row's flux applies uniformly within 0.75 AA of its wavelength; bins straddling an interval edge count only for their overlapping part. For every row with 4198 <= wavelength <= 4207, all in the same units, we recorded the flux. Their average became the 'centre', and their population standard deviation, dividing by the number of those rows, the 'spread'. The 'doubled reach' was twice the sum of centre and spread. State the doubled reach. 11.1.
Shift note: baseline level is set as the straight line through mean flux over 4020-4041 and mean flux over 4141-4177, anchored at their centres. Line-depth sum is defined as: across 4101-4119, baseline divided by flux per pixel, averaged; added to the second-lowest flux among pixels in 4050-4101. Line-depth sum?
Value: 5.50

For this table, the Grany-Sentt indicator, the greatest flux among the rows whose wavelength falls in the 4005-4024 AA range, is 5.833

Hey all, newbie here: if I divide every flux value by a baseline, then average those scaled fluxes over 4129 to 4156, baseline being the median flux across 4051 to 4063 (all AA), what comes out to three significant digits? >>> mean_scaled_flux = 0.938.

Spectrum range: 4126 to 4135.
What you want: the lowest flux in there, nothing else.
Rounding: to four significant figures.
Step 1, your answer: 4.428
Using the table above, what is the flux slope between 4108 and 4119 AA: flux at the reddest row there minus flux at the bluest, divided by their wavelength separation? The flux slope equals 0.020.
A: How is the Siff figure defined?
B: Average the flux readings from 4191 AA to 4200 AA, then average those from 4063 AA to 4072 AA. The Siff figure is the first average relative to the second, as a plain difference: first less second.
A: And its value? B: 0.00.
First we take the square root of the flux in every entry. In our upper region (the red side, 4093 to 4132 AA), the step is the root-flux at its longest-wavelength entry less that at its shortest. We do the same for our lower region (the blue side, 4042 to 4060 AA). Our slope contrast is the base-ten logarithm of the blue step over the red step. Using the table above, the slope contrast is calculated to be -0.11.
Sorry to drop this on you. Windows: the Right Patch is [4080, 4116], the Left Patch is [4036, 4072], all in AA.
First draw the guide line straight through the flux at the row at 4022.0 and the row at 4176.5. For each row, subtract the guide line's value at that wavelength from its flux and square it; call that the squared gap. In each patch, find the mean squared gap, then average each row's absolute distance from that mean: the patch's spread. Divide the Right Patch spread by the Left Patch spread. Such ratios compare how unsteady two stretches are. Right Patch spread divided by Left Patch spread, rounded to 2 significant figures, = 3.7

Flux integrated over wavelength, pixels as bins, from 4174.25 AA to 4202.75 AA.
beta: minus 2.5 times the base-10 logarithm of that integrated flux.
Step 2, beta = -5.41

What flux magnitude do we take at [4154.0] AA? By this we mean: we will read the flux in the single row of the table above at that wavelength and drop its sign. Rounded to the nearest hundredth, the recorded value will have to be 4.77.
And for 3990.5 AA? 5.32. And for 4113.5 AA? 5.02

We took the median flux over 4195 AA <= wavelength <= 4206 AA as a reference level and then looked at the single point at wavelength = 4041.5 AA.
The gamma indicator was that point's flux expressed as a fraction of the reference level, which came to 0.97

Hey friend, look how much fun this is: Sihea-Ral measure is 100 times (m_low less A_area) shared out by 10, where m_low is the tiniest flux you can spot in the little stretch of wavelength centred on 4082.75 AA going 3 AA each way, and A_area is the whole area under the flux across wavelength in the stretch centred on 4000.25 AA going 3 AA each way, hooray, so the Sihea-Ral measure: -277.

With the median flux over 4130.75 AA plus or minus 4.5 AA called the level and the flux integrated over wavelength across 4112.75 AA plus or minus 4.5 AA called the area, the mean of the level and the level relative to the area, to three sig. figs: 2.48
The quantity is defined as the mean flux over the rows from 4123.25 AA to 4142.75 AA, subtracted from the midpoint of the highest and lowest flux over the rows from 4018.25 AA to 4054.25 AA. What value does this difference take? 0.17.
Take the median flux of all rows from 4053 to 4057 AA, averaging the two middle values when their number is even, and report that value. 5.24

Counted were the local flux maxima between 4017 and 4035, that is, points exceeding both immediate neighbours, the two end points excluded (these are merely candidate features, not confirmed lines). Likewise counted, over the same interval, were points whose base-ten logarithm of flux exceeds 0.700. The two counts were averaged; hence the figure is 4.00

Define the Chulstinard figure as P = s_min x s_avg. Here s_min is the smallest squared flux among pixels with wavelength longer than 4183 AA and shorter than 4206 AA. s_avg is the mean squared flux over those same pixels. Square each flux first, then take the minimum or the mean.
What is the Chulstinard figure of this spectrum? 583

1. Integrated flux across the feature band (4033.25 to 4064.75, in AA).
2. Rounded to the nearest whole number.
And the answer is 164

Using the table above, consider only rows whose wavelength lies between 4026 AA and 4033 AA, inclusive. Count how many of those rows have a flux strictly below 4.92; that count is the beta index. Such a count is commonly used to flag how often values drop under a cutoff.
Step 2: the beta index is 4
